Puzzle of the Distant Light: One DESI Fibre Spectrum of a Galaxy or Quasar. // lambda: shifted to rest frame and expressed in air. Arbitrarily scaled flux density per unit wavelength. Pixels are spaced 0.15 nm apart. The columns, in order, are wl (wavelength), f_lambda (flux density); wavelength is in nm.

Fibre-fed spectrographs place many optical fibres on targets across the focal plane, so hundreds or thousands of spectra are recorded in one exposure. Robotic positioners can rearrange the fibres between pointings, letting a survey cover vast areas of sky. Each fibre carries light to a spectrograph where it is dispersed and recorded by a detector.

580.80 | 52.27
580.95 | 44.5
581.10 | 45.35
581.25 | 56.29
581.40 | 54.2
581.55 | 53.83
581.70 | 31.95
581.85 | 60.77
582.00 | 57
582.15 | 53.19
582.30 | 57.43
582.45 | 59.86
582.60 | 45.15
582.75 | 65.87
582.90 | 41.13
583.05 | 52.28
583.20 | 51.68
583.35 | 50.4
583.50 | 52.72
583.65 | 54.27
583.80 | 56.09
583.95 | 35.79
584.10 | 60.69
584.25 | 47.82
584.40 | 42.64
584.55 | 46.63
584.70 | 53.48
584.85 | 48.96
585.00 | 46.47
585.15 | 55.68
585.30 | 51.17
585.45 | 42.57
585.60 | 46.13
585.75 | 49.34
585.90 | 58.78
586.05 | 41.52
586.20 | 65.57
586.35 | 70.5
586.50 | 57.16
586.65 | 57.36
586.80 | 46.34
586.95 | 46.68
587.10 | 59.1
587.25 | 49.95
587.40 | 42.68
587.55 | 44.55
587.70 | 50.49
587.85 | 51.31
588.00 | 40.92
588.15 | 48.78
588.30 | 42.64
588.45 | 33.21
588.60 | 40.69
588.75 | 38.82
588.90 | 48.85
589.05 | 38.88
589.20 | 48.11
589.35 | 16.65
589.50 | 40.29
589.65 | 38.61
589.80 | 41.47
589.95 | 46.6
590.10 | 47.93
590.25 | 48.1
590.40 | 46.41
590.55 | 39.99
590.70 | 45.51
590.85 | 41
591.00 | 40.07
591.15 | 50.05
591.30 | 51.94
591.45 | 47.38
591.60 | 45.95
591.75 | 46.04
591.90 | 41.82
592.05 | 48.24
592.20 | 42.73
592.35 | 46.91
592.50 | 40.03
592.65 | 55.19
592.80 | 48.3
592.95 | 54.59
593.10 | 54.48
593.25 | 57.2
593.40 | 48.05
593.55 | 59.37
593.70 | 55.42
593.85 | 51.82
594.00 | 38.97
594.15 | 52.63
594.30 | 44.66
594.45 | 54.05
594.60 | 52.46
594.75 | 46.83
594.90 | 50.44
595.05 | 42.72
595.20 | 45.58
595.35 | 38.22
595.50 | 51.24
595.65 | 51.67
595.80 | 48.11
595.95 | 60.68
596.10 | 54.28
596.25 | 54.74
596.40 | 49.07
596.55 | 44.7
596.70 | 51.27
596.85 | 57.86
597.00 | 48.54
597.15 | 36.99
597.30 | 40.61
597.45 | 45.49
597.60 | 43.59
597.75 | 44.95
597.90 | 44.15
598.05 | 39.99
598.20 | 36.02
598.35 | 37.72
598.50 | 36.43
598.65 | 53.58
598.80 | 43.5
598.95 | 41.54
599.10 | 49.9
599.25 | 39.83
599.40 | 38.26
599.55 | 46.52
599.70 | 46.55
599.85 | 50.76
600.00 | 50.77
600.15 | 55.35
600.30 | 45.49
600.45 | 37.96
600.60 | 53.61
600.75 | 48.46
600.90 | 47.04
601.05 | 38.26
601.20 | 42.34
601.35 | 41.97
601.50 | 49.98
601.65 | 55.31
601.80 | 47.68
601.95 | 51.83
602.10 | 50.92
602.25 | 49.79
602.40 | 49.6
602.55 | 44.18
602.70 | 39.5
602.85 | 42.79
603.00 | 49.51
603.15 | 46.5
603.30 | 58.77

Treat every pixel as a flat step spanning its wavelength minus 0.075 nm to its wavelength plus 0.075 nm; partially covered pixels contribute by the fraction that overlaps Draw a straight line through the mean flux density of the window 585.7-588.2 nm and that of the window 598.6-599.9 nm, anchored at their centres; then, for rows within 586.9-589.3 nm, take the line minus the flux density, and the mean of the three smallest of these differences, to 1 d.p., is -2.1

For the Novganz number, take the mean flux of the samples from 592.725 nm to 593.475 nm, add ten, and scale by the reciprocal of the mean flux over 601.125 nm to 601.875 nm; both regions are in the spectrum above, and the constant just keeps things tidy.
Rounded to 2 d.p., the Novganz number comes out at 1.32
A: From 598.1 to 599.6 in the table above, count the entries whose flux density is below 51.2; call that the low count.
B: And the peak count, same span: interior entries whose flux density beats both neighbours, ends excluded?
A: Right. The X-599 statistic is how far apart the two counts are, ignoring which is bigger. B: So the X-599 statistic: 6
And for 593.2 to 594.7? 0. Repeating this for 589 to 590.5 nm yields 7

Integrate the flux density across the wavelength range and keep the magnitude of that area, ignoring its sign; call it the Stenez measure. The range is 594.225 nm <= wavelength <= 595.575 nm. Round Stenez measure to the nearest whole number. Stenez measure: 64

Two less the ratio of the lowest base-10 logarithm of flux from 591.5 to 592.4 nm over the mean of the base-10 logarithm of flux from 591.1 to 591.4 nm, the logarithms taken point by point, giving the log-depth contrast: 1.05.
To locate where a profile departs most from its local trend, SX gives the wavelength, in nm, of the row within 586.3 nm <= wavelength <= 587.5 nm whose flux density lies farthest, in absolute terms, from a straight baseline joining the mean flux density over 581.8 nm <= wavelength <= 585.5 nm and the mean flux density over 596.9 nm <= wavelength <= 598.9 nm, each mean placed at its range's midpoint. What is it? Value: 586.35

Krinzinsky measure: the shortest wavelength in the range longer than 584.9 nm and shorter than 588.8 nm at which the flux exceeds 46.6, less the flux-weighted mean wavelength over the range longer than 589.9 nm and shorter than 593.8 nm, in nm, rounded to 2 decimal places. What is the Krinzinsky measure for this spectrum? -6.75 nm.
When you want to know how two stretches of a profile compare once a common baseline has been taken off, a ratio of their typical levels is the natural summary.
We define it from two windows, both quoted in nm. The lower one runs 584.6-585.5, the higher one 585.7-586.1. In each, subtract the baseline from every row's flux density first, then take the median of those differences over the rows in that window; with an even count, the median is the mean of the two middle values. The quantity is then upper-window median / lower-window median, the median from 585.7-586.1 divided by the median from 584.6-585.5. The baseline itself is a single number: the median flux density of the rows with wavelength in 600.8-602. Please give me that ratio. 0.73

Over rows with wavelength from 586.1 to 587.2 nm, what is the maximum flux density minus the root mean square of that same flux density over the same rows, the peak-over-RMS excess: 12.4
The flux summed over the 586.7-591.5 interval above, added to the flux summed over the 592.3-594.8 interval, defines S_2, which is 2275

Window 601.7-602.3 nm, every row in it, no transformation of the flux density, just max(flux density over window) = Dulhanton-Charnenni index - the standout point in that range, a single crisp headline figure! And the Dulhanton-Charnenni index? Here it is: 51.83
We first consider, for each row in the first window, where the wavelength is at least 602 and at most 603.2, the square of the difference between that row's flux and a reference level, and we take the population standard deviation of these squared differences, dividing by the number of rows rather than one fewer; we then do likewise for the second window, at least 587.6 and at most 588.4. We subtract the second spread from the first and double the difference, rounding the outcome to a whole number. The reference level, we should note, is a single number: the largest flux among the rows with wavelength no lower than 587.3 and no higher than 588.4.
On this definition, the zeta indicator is 2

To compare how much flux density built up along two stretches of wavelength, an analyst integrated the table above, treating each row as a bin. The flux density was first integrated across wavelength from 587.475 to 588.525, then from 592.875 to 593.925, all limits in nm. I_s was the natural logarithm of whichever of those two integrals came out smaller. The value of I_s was 3.85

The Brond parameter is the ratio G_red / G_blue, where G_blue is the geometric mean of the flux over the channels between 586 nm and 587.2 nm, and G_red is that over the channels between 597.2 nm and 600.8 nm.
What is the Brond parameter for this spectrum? 0.81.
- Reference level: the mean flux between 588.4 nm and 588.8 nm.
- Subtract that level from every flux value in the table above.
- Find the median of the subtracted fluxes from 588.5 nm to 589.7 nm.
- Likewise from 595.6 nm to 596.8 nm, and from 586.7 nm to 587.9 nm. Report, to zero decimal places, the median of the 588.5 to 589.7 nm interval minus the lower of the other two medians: -9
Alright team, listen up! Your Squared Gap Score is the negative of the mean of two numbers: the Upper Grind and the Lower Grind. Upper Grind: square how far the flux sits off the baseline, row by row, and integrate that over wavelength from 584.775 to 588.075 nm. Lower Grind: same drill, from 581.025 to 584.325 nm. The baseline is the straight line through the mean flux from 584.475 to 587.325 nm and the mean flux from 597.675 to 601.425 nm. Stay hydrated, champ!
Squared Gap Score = -210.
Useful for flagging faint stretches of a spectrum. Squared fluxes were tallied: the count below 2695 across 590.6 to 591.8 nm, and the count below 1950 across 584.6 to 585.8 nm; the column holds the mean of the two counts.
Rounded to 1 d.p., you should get 4.0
